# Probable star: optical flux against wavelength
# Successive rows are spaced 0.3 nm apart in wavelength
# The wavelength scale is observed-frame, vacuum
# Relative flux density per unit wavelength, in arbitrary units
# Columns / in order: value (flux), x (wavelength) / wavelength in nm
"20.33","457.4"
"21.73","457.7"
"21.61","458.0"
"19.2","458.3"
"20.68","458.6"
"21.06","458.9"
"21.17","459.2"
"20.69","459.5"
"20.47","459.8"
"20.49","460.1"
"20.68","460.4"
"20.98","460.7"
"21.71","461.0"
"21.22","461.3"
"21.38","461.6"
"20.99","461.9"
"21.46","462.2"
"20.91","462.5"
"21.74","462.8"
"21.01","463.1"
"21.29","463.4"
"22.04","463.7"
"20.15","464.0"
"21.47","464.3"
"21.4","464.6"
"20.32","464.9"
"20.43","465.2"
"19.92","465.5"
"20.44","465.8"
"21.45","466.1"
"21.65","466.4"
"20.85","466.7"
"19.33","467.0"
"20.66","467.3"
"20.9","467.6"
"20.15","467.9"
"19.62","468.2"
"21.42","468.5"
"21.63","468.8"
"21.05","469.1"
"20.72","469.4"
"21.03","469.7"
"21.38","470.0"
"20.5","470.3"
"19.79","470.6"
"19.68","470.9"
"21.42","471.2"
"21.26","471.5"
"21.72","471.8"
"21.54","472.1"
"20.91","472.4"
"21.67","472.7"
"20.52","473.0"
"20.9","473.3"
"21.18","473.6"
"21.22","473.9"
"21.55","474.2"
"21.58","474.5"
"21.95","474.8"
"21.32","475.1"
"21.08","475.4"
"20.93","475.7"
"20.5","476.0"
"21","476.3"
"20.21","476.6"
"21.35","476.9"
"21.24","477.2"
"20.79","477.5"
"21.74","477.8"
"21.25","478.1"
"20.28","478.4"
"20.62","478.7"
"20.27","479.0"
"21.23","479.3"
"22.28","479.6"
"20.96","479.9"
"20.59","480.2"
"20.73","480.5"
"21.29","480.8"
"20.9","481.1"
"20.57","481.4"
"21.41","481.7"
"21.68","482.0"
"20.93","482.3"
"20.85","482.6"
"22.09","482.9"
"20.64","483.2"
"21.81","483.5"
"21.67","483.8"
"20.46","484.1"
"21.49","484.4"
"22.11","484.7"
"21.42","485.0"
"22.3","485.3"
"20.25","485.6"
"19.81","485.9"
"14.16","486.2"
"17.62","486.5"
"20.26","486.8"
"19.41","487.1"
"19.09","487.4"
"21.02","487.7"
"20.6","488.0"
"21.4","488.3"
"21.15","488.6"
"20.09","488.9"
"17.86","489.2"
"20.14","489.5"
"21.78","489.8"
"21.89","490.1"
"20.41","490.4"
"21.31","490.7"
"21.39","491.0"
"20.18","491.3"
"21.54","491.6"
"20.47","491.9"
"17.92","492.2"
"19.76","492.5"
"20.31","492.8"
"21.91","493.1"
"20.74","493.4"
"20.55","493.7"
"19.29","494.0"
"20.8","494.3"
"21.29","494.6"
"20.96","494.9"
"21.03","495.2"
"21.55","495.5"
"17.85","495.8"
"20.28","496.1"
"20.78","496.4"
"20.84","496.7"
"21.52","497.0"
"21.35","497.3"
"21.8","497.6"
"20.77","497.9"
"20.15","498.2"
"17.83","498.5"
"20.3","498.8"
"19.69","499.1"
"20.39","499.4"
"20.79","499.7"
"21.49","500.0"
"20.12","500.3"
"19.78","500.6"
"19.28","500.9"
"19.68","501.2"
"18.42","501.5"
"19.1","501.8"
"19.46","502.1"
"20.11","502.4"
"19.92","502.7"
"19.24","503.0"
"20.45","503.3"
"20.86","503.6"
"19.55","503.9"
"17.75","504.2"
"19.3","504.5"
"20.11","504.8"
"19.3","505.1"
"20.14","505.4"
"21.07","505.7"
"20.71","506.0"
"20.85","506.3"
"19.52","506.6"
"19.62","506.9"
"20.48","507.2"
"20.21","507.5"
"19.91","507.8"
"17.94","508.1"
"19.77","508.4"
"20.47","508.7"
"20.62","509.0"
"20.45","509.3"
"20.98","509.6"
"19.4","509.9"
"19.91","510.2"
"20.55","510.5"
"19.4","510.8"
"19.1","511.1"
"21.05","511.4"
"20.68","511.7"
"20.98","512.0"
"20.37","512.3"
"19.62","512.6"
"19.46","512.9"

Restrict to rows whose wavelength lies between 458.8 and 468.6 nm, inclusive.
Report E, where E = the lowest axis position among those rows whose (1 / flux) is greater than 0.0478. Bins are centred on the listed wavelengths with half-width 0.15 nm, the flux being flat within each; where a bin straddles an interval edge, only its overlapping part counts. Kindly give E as 459.5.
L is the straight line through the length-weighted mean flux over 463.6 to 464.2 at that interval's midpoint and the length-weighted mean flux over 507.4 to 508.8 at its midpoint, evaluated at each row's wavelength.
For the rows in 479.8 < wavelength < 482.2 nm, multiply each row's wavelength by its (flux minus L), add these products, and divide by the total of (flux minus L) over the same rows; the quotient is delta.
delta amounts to 481.28 nm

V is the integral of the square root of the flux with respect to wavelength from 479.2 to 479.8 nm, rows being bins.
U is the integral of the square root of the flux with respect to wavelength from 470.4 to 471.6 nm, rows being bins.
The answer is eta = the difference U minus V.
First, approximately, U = 5.4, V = 3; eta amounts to 3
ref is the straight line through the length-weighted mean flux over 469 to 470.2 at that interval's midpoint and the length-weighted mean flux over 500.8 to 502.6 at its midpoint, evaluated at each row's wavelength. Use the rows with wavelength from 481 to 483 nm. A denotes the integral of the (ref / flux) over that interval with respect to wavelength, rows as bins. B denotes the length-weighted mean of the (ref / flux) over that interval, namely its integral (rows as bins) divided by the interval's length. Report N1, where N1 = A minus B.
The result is 0.96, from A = 1.9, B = 0.96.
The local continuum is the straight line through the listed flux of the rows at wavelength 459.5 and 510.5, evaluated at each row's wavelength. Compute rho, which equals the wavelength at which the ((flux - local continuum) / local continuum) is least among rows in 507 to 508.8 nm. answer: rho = 508.1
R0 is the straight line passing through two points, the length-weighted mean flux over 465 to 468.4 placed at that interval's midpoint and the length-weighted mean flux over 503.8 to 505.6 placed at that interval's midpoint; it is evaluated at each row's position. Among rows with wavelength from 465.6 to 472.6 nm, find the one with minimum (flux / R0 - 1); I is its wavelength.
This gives 467.0 nm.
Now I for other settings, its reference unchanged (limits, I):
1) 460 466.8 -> 465.5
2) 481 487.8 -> 486.2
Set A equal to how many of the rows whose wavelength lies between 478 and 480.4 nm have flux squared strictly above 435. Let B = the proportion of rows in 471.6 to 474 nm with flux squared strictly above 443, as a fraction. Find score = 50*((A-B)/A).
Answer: 42.2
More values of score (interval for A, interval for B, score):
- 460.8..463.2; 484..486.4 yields 46.9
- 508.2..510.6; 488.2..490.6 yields 25.0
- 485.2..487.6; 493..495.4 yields 37.5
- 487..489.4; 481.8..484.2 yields 41.7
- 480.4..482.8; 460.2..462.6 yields 45.0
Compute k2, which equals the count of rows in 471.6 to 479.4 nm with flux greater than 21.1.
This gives 14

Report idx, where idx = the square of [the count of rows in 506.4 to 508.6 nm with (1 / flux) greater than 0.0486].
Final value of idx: 49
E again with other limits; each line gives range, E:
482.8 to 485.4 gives 483.2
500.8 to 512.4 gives 500.9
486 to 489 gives 486.2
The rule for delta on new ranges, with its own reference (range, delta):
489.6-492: 490.64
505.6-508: 506.43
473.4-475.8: 474.59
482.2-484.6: 483.41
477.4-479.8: 478.79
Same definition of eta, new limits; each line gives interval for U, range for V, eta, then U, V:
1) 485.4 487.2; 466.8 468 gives 2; 7.8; 5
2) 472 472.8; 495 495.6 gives 1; 3.7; 3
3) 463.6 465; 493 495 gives -3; 6.4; 9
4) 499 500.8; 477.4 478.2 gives 4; 8.1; 4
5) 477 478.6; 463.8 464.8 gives 3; 7.3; 5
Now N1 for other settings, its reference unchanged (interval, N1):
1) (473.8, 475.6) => 0.77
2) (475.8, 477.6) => 0.79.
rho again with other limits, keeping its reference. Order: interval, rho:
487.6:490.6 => 489.2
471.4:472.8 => 472.4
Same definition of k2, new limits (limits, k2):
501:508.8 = 0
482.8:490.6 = 11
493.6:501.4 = 6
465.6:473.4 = 10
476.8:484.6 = 13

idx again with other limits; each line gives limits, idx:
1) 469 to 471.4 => 9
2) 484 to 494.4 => 361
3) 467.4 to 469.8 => 4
